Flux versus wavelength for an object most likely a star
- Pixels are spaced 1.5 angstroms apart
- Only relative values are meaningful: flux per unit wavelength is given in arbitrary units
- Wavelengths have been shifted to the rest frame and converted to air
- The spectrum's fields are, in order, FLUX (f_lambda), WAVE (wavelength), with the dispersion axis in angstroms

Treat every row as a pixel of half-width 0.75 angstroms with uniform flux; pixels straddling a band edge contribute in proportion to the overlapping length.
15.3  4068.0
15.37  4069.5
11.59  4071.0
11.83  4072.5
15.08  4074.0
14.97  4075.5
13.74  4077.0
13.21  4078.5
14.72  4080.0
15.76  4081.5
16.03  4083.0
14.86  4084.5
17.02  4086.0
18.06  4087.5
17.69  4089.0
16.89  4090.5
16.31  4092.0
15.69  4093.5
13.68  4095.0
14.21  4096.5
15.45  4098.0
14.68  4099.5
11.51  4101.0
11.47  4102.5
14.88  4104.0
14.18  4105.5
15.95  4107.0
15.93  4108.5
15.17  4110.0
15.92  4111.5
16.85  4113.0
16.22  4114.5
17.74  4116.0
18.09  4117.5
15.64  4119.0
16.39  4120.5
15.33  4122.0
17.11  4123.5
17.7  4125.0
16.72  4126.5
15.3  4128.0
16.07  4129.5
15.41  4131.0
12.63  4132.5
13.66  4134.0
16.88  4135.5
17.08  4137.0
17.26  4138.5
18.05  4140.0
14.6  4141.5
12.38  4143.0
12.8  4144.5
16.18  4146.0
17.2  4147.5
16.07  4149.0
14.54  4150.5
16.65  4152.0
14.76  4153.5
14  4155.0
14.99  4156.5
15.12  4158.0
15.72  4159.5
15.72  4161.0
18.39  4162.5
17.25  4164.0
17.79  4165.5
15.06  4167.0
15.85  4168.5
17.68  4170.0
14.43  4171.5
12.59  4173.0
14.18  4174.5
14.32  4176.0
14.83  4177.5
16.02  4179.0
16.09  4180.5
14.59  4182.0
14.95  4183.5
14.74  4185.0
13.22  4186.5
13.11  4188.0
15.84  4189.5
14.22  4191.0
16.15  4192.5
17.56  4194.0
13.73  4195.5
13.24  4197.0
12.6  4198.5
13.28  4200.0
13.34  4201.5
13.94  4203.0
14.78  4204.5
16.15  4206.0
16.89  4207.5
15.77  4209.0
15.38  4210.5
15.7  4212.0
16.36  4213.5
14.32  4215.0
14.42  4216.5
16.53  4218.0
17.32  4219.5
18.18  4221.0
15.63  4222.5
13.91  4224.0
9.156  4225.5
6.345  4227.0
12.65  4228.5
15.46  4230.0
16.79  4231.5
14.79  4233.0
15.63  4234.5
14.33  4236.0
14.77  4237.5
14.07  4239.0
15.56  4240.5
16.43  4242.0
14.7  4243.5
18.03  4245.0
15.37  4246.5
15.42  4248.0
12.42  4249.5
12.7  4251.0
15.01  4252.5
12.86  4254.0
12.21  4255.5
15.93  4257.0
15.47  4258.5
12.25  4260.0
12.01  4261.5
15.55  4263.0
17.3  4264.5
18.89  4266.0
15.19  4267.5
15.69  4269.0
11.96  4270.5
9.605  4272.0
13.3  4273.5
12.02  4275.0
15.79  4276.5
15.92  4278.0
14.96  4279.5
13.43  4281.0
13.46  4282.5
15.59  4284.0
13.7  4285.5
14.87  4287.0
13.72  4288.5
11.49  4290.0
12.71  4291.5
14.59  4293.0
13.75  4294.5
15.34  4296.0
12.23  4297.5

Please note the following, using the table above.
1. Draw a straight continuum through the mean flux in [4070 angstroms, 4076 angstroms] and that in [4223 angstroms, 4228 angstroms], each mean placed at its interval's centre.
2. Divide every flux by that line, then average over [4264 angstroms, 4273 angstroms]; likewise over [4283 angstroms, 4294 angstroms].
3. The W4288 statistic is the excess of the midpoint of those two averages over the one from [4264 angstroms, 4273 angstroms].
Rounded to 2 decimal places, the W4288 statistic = -0.01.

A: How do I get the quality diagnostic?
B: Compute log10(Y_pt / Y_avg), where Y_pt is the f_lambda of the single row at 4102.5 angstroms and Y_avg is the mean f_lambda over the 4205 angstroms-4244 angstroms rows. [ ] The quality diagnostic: -0.113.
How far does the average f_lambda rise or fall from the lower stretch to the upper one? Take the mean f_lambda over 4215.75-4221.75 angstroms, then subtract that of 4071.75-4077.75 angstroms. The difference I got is 2.7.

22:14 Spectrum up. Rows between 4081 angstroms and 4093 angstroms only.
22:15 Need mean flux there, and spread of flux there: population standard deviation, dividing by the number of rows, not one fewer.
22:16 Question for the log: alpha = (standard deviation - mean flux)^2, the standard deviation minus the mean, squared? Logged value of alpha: 243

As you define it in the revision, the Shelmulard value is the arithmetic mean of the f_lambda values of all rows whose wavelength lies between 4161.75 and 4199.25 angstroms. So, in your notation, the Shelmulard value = 15.1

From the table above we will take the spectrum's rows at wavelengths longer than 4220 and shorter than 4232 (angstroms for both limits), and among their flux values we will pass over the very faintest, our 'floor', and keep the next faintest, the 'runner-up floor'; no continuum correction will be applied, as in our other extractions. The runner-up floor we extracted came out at 9.156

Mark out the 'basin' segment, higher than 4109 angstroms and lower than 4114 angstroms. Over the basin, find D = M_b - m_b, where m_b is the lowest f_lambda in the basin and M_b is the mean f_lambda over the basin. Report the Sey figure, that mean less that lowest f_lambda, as 0.8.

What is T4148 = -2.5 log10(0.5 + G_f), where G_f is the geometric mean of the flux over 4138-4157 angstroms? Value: -2.99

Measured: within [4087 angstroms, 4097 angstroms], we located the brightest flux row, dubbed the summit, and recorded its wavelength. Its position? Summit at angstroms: 4087.5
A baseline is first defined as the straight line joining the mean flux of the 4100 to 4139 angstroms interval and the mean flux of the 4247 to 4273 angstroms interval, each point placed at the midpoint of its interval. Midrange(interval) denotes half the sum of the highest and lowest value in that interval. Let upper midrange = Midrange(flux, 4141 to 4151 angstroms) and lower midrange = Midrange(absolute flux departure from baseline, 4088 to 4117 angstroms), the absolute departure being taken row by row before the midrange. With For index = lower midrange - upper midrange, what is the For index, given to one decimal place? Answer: -12.5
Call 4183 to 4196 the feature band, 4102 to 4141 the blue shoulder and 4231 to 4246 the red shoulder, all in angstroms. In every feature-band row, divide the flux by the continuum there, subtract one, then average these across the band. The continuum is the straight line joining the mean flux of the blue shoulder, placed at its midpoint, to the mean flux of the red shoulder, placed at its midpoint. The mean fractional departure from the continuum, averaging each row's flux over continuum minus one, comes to -0.05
